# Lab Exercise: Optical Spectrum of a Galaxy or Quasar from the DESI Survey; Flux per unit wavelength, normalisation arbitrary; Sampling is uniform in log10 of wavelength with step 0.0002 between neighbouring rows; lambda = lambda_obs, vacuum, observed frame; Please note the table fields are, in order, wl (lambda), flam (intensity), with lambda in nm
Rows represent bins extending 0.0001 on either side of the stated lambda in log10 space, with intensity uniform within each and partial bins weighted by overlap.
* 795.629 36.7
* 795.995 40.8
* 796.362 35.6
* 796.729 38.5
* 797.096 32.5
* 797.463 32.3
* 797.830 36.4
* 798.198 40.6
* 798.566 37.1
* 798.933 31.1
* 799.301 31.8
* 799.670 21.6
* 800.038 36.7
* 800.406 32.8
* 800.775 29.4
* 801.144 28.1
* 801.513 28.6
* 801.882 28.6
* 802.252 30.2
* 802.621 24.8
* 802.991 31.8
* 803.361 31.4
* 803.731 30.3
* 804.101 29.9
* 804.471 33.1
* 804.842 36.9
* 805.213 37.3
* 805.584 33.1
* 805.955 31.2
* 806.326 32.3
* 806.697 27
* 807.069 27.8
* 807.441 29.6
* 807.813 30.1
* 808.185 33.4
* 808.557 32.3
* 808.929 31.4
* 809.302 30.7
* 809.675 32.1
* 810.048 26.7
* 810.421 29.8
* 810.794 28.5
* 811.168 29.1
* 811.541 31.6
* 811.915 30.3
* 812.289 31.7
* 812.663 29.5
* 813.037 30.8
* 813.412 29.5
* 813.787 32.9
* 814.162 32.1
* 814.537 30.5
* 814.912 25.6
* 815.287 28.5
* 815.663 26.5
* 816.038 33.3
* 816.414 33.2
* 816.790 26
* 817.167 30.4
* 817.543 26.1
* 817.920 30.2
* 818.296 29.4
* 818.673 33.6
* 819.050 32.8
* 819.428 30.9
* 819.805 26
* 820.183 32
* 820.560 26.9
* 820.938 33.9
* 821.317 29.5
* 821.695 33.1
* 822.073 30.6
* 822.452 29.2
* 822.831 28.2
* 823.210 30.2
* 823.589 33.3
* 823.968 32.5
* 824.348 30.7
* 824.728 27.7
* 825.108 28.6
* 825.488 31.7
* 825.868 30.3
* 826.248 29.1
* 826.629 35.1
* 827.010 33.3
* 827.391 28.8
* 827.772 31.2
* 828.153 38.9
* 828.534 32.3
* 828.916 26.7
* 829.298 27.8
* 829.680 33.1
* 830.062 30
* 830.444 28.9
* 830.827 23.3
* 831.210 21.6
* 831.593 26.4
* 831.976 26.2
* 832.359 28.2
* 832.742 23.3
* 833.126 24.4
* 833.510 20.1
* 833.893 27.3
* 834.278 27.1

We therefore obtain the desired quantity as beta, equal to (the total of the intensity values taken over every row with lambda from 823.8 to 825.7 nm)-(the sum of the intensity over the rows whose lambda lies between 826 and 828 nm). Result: -6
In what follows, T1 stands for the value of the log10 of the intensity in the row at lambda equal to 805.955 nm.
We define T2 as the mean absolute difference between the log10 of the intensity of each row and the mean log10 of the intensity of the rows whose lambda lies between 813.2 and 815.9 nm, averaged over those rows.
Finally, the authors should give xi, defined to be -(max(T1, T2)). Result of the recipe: -1.494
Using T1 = 1.49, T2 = 0.032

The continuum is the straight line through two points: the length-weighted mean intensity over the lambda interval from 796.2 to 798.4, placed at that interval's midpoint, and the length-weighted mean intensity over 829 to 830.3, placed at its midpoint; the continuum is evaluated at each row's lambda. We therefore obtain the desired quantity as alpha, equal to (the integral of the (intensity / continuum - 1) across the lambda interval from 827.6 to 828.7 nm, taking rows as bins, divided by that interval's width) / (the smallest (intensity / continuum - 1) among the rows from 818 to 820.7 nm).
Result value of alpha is -0.7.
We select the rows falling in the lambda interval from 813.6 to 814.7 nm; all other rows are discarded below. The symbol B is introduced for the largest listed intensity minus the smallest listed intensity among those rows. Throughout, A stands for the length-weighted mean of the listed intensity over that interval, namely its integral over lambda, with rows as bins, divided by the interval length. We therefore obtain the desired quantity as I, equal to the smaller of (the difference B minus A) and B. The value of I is -29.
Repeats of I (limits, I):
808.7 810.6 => -25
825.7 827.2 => -26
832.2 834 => -16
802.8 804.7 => -28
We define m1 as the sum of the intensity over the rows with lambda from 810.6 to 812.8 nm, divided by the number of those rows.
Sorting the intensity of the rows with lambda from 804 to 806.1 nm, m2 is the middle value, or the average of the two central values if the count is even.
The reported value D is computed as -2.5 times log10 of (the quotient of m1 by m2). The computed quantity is 0.10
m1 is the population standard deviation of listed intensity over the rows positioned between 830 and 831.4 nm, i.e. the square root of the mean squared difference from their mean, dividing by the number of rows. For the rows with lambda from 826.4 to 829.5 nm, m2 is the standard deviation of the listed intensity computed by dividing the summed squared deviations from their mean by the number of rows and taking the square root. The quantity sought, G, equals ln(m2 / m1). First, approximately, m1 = 3.6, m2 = 3.8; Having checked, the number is 0.1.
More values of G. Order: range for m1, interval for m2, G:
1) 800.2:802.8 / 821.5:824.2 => -0.2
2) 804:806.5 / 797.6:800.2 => 0.8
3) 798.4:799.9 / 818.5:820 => -0.6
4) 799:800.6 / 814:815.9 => -0.8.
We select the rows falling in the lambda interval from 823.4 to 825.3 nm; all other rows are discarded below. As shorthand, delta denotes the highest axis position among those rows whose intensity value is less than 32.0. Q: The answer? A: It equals 825.108 nm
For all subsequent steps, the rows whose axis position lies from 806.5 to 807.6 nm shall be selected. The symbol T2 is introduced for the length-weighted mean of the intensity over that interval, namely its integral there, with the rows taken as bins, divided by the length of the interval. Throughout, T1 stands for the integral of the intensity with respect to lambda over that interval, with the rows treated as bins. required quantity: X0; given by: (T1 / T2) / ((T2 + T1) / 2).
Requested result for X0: 0.037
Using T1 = 31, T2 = 28.1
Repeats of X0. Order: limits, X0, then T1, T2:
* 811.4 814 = 0.047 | 80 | 30.9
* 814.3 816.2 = 0.045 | 55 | 28.9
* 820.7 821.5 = 0.028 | 25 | 31.4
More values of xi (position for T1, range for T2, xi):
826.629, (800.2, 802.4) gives -1.545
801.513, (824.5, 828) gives -1.456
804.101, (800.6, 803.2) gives -1.476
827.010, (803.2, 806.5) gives -1.522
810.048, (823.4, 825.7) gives -1.427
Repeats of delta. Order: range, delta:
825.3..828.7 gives 827.772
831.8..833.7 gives 833.510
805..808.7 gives 807.813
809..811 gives 810.794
